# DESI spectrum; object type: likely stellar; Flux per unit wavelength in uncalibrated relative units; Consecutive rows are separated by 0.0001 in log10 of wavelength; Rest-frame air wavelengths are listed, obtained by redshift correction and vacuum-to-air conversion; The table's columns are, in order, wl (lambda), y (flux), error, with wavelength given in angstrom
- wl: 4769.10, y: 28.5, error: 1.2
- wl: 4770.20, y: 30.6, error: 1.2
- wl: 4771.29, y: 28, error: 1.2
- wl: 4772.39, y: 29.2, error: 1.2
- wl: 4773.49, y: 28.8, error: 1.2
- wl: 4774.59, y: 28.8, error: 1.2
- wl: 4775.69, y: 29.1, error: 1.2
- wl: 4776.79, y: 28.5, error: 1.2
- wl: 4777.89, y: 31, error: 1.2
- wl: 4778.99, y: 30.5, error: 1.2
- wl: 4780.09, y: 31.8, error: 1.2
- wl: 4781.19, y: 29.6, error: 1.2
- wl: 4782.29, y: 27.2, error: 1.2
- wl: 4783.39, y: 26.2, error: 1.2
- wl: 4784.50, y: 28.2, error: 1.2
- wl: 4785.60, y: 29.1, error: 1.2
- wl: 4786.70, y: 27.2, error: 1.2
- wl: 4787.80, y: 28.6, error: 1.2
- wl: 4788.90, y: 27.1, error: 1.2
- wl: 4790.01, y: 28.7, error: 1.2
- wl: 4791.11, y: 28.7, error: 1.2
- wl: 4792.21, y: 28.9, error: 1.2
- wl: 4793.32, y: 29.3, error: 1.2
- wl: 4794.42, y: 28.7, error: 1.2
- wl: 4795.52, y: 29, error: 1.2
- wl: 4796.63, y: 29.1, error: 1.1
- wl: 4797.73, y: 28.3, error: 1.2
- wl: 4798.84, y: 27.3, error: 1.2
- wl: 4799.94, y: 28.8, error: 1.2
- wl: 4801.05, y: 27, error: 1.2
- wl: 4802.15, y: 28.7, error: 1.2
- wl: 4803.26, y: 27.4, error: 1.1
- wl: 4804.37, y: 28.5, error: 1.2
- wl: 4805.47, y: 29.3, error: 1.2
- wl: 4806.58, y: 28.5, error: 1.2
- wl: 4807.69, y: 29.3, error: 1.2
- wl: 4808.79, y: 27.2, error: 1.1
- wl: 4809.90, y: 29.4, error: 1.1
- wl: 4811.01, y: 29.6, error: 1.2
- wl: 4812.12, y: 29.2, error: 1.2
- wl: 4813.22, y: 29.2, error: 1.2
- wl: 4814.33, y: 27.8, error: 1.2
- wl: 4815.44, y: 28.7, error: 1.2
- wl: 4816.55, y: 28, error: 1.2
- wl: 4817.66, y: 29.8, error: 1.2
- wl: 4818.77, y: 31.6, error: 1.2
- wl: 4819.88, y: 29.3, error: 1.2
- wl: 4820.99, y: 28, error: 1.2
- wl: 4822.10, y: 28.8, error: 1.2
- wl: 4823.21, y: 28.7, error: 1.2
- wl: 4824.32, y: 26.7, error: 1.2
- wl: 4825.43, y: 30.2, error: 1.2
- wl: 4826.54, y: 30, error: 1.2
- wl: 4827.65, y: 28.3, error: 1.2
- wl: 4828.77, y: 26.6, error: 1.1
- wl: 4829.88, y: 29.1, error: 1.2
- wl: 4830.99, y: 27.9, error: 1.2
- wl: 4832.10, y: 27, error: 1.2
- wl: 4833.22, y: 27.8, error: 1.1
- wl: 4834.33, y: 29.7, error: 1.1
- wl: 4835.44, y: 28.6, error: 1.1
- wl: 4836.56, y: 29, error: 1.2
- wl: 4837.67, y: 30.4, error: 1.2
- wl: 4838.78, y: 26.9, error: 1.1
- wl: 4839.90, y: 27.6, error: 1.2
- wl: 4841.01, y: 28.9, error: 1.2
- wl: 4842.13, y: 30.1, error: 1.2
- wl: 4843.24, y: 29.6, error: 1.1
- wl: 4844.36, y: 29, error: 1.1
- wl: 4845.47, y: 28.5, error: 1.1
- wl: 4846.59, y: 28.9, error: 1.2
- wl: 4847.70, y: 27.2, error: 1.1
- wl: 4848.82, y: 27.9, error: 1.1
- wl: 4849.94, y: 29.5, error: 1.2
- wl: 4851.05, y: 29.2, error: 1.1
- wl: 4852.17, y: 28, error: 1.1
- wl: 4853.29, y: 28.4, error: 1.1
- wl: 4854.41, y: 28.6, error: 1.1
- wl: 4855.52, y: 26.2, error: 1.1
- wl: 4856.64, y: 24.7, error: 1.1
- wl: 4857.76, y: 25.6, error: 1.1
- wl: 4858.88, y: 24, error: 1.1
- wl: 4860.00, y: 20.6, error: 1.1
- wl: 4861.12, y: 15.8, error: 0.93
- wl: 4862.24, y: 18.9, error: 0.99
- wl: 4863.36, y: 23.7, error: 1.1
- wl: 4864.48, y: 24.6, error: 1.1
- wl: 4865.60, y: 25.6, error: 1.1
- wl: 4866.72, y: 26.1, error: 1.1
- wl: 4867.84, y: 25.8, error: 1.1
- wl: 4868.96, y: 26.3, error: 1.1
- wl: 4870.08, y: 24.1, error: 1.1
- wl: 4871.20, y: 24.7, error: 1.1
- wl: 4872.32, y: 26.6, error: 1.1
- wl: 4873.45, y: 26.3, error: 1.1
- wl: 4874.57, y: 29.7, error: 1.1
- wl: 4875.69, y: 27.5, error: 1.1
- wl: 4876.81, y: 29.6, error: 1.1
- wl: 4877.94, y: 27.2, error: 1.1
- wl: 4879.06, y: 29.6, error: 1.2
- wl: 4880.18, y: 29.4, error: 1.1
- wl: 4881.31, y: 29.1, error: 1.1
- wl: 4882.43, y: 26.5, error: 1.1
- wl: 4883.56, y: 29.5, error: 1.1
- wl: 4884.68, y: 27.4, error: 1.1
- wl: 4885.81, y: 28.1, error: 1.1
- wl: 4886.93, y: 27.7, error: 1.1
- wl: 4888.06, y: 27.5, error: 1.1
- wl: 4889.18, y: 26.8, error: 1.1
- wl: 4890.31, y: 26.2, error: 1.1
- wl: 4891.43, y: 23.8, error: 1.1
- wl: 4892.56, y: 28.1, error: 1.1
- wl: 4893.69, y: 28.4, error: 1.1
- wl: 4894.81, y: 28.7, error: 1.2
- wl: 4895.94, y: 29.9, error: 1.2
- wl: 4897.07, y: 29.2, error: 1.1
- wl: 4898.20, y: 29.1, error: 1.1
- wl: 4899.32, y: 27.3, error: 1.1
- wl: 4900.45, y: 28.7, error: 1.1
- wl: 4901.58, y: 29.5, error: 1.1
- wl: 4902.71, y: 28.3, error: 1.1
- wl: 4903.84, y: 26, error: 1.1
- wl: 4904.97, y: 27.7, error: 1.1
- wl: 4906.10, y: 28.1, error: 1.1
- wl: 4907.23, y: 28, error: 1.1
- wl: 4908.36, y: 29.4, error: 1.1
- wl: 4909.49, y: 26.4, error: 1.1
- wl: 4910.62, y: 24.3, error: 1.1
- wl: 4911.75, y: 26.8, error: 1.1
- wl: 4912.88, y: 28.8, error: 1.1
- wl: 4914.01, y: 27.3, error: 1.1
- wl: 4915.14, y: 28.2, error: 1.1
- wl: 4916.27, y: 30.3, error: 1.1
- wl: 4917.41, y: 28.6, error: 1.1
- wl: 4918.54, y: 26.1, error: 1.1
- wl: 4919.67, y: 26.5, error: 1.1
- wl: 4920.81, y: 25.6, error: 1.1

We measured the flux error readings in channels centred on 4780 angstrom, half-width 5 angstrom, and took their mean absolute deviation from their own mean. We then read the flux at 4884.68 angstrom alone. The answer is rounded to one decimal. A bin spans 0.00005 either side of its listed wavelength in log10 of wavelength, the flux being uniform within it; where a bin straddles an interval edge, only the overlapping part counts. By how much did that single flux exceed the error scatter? 27.4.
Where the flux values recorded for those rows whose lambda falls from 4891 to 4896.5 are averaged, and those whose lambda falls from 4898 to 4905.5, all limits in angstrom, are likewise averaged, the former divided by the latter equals 0.99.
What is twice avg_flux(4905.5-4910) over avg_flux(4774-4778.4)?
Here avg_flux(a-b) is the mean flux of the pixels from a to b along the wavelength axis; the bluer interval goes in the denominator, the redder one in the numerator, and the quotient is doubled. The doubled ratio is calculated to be 1.91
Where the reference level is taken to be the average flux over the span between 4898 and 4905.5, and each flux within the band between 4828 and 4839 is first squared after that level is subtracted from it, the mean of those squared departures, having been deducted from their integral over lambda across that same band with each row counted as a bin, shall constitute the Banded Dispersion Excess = 15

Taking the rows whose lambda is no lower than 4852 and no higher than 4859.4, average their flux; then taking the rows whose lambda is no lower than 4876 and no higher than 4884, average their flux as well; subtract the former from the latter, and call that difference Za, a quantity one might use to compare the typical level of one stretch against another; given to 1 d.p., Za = 2.2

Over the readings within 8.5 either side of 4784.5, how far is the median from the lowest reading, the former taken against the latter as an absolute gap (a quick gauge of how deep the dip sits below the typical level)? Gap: 2.5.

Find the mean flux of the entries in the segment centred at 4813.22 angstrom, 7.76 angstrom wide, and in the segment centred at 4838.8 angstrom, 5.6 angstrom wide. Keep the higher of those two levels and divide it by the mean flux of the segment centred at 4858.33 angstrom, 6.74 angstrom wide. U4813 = 1.26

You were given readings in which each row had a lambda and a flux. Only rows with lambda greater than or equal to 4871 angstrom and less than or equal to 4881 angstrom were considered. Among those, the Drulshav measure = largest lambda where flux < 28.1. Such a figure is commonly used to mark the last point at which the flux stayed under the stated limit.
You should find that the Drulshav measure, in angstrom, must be 4877.94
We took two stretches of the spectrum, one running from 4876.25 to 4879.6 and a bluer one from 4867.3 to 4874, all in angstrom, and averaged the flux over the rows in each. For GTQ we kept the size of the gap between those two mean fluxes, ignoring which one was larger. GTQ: 3.2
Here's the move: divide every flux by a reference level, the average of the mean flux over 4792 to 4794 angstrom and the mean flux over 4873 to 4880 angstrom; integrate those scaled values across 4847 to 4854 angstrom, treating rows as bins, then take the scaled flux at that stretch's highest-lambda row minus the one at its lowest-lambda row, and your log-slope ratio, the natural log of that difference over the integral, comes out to -5.1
